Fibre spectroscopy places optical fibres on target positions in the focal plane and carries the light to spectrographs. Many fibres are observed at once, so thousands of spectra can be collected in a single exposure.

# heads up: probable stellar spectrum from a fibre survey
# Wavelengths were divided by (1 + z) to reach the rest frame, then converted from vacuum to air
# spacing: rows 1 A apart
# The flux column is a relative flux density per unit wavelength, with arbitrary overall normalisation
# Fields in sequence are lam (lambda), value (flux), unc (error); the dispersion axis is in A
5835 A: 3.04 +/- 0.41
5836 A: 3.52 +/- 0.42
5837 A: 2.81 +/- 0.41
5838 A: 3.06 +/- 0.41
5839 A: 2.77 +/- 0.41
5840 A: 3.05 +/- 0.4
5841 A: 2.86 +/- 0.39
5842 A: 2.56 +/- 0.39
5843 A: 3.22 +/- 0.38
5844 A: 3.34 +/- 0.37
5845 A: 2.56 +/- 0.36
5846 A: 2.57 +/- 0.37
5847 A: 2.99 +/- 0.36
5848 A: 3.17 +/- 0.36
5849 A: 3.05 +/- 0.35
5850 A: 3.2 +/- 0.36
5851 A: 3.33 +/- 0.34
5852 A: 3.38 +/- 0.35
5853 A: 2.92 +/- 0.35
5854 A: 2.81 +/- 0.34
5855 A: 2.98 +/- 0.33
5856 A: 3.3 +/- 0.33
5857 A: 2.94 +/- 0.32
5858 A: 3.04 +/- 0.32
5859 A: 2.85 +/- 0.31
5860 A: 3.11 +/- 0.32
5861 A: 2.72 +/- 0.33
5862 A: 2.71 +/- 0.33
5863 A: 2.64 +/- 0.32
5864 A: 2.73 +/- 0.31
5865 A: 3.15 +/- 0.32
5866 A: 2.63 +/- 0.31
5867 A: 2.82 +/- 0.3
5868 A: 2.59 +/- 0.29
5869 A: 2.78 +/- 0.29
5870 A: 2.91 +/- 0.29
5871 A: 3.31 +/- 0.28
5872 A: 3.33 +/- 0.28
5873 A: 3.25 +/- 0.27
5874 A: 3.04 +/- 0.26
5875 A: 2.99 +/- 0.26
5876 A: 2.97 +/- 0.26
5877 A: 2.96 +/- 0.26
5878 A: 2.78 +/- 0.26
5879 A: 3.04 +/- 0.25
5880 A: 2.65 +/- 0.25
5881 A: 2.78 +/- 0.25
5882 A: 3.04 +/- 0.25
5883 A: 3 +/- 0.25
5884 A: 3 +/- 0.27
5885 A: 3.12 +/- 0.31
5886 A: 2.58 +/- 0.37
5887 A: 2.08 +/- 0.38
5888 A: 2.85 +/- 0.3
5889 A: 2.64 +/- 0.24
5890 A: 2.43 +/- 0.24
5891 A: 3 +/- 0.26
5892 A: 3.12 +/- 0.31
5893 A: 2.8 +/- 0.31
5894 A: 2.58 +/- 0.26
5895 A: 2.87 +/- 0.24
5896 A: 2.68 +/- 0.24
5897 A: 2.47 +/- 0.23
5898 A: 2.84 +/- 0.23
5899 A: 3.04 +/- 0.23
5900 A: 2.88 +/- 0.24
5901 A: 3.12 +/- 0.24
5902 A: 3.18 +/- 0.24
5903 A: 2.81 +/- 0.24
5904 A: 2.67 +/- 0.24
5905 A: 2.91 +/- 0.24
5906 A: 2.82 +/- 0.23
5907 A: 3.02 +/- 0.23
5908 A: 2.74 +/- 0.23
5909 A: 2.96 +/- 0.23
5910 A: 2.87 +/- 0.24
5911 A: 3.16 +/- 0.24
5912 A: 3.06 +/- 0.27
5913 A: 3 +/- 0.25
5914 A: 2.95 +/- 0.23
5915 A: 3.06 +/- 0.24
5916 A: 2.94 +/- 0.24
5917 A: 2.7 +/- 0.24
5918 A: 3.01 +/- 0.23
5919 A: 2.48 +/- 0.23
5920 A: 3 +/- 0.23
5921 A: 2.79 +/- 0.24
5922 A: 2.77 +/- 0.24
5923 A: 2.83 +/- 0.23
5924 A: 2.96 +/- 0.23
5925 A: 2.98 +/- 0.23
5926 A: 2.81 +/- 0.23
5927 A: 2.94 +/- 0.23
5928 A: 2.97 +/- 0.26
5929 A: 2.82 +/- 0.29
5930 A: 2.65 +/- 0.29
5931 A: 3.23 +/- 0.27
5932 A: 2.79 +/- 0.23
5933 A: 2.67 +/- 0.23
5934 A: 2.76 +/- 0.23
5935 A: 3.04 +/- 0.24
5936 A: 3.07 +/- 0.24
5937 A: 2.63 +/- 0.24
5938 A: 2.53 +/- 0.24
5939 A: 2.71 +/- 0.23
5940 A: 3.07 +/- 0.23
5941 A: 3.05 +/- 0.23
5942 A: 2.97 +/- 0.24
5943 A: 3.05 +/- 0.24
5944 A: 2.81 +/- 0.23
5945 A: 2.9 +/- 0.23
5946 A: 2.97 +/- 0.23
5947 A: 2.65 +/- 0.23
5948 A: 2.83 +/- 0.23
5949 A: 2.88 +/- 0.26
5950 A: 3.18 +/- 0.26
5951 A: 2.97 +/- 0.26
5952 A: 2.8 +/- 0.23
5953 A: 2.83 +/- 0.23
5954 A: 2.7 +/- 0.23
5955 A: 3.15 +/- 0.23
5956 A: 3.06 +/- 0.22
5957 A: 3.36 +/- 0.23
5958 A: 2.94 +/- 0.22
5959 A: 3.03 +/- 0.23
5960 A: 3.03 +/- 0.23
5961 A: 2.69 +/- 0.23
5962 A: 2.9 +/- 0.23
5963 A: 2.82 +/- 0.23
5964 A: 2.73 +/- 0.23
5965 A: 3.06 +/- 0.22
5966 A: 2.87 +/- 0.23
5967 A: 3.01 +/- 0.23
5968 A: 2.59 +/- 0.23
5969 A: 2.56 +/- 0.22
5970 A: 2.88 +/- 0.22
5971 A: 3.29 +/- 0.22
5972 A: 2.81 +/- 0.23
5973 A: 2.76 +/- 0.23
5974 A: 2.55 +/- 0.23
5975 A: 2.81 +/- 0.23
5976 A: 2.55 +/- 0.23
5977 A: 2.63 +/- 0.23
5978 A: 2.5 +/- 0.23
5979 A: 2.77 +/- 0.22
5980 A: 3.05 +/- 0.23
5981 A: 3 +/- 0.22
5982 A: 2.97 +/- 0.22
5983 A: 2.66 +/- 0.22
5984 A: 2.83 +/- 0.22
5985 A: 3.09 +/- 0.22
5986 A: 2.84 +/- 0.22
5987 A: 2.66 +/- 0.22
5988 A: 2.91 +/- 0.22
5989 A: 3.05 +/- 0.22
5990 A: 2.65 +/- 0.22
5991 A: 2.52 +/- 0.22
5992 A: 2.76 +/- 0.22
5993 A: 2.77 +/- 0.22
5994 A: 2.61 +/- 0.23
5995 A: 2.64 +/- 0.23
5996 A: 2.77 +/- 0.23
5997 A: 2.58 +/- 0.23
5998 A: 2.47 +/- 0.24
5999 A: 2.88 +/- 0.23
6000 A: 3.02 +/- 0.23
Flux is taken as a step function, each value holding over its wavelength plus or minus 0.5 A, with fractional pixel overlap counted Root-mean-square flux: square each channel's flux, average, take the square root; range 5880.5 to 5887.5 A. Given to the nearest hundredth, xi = 2.82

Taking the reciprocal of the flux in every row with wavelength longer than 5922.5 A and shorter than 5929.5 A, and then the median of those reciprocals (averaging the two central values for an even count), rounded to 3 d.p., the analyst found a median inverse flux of 0.340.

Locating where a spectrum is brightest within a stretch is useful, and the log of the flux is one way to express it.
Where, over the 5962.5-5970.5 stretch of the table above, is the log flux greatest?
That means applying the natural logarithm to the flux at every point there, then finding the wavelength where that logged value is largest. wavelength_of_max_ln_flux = 5965 A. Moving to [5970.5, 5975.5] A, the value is 5971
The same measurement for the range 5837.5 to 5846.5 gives 5844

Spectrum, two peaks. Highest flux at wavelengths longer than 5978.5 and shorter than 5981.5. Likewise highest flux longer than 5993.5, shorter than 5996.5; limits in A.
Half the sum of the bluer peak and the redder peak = 2.91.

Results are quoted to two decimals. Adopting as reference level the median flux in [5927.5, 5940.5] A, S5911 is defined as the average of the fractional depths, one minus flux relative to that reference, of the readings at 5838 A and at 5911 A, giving -0.11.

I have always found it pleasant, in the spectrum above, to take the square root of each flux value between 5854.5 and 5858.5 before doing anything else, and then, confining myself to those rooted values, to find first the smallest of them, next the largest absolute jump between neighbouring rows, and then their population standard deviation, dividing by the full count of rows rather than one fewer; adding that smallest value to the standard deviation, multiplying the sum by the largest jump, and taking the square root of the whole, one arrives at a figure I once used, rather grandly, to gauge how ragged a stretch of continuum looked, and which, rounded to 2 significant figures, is 0.42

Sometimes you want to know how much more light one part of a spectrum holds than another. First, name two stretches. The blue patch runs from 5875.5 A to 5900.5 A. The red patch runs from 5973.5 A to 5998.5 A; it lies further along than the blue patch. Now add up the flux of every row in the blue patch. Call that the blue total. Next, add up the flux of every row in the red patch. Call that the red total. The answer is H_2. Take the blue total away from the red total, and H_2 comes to -1.6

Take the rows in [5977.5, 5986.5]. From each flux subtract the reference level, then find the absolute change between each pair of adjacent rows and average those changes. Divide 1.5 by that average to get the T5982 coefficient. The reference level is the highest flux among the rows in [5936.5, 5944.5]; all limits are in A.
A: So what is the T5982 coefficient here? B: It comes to 7.4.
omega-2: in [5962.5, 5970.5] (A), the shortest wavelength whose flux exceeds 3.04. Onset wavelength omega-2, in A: 5965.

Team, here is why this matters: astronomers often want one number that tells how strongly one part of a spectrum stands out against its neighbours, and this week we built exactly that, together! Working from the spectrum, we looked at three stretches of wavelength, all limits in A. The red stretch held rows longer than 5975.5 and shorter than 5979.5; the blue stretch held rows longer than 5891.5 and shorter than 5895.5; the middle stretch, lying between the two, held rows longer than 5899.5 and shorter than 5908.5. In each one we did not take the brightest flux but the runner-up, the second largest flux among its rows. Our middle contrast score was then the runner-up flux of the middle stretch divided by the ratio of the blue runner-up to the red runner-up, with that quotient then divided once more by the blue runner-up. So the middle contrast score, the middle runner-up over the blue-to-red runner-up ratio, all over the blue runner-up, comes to 1.00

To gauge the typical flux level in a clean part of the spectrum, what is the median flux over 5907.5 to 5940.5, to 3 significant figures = 2.94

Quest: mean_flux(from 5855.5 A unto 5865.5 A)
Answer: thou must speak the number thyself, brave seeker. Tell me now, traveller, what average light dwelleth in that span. 2.92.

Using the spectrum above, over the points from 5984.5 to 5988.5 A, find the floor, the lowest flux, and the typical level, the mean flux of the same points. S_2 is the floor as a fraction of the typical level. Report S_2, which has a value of 0.925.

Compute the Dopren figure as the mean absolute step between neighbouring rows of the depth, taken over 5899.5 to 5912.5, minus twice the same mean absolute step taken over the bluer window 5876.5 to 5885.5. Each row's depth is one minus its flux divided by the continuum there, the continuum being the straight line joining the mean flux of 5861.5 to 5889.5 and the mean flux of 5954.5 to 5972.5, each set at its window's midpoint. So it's -0.053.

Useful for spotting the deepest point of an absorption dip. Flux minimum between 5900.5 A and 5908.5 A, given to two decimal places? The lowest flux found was 2.67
